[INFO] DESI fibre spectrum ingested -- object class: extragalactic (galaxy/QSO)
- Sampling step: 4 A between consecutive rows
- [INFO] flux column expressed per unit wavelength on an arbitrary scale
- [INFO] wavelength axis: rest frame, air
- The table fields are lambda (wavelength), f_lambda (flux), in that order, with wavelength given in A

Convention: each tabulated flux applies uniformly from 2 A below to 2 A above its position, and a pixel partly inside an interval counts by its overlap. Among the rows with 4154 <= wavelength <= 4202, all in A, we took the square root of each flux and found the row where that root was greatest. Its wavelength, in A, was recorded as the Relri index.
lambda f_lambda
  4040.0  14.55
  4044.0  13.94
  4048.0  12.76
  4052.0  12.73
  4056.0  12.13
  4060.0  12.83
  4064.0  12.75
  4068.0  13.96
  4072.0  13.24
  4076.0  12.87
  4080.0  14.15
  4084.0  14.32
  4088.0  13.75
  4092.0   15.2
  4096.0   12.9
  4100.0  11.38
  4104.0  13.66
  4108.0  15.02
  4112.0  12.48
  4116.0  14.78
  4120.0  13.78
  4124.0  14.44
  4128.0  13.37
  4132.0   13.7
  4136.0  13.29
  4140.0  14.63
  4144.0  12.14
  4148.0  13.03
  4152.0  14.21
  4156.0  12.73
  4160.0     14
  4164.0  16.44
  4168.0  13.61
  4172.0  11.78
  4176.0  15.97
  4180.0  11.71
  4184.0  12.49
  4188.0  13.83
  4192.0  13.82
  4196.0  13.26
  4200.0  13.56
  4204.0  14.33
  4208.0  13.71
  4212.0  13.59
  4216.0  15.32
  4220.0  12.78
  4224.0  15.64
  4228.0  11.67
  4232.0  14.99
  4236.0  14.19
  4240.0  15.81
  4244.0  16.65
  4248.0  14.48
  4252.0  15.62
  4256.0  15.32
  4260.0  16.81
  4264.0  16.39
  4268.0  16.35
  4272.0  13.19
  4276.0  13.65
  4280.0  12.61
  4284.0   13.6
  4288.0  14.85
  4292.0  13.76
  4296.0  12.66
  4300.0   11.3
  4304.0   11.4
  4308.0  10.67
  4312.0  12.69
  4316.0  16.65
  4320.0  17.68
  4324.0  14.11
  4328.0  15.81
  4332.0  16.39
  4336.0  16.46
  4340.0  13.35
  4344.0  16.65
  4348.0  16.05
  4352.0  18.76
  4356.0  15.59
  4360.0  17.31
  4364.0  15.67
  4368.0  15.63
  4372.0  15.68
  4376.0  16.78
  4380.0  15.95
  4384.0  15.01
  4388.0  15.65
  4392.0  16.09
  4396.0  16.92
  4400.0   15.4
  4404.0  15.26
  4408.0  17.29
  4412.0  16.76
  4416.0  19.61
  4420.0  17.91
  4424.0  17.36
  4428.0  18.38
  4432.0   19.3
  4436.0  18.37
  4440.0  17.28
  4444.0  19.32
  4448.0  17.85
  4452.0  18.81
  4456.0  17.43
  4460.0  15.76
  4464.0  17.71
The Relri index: 4164.0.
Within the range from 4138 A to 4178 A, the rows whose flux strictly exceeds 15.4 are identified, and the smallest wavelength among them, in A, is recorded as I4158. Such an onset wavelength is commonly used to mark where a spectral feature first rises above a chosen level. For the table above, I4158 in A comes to 4164.0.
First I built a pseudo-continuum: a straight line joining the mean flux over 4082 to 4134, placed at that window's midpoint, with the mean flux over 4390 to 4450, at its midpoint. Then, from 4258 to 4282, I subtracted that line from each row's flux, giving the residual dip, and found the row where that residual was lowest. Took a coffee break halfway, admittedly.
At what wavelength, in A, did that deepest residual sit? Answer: 4280.0 A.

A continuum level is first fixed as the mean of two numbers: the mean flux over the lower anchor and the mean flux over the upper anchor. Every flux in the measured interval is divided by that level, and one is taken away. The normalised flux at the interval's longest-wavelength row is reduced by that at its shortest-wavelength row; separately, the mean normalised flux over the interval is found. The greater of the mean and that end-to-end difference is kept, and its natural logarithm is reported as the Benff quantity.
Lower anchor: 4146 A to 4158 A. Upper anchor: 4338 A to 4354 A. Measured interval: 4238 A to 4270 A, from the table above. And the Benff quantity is -2.5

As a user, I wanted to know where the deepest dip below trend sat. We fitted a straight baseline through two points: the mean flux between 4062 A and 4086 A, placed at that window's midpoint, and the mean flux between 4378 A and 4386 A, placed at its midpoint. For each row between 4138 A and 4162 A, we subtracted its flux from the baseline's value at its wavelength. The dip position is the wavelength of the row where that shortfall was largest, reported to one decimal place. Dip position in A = 4144.0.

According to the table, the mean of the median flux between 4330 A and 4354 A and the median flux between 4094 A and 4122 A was 15.0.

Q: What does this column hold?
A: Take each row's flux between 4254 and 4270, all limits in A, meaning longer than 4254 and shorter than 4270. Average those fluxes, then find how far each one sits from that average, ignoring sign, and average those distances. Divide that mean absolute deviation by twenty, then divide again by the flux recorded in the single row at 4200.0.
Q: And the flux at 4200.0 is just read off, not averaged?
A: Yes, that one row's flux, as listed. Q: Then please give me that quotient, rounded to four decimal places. 0.0017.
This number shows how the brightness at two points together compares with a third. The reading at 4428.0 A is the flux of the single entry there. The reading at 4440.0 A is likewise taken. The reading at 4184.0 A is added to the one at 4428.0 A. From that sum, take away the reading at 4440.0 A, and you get 13.6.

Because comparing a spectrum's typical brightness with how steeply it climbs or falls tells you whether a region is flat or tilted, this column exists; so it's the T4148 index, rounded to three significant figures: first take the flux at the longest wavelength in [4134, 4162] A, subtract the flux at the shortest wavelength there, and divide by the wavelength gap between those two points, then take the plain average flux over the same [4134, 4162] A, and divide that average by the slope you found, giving 454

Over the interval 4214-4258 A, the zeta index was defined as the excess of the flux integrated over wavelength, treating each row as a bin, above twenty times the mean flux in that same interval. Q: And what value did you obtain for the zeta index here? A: 354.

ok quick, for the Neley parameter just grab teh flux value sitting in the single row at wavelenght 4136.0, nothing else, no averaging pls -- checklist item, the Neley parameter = 13.29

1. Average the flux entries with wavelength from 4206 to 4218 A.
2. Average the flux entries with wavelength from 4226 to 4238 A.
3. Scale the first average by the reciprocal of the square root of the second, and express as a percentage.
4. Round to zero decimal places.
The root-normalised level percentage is 385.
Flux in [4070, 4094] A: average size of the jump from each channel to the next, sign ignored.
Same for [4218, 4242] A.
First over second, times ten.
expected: 3.1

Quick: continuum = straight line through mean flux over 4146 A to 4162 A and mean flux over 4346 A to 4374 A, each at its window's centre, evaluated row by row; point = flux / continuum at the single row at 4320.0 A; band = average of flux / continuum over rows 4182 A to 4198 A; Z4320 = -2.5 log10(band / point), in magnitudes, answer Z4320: 0.17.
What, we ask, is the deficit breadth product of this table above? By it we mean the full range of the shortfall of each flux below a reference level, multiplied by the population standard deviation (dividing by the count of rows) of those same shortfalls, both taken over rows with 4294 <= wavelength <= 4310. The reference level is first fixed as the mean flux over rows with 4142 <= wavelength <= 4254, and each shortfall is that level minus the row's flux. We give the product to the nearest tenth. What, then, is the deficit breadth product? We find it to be 1.4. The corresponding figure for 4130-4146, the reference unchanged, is 2.2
